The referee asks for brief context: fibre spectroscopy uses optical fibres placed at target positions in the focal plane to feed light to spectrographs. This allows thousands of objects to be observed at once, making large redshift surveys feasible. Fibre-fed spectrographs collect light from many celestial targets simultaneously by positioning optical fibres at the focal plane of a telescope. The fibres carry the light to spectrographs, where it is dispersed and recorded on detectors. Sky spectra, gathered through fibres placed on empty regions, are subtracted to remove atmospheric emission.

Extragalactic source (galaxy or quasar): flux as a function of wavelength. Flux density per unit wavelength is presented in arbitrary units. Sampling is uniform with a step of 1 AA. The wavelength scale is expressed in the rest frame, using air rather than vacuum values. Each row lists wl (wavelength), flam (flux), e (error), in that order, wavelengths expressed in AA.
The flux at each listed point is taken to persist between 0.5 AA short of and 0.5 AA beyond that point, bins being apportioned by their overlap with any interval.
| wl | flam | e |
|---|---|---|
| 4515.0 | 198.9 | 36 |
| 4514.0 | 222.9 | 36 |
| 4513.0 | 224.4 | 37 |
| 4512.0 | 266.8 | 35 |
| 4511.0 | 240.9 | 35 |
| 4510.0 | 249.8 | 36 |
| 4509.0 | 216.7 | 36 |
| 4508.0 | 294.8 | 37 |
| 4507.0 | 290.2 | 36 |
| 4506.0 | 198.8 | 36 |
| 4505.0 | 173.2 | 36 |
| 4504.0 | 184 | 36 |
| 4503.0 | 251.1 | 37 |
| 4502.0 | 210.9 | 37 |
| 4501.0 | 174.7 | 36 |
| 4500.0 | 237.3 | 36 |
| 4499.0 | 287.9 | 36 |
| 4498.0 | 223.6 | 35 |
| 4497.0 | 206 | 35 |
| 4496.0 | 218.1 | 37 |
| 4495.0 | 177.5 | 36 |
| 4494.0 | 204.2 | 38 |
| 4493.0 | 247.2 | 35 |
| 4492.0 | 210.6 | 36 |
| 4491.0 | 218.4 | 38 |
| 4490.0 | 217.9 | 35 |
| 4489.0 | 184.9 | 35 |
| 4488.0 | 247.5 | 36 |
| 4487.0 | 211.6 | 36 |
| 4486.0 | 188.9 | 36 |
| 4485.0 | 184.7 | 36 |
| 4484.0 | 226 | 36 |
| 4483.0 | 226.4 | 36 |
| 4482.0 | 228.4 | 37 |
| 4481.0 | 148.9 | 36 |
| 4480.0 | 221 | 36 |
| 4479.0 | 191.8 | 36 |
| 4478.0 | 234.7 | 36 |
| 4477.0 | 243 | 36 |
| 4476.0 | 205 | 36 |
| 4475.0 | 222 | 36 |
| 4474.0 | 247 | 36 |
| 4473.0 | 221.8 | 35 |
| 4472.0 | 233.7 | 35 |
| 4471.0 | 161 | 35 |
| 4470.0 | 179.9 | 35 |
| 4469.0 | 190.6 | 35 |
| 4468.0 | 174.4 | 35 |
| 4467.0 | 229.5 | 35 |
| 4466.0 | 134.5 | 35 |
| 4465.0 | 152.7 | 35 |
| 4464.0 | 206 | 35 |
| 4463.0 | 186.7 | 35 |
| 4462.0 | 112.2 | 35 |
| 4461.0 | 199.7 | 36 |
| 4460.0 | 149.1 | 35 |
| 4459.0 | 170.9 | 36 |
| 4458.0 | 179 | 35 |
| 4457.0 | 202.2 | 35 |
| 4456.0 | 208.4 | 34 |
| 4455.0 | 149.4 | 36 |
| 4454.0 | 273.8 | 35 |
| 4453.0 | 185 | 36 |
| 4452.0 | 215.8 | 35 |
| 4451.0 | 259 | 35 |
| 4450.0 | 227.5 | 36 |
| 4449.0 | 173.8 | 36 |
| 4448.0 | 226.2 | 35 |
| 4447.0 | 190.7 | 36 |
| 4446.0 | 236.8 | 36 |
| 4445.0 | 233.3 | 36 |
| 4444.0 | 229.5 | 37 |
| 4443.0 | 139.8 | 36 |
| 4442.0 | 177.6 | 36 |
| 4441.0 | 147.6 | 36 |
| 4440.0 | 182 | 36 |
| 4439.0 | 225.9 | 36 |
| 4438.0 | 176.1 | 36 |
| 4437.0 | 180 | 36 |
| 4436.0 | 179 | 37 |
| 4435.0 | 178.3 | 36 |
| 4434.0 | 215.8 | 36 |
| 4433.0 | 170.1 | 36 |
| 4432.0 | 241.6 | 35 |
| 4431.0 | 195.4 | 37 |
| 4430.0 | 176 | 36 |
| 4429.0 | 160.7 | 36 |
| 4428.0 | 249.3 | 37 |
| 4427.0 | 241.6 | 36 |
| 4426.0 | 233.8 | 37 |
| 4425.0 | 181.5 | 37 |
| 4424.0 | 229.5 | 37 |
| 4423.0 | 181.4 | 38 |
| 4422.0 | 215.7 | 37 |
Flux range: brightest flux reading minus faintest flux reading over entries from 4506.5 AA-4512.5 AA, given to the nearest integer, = 78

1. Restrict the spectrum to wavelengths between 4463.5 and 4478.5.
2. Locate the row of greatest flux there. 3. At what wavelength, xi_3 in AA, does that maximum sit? 4474.0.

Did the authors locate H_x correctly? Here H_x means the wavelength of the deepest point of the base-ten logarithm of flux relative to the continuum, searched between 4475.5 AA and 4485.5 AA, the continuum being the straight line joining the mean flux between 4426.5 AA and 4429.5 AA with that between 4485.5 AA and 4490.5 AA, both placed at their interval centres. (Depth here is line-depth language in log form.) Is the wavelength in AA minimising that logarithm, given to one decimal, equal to 4481.0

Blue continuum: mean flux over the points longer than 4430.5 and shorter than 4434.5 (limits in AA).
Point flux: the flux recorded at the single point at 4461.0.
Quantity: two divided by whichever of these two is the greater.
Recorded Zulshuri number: 0.0097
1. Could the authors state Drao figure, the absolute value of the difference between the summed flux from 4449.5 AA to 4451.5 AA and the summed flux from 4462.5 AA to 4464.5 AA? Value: 94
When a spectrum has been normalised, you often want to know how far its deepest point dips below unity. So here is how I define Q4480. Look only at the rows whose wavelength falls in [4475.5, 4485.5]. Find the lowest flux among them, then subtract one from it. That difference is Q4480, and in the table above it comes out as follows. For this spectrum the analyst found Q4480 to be 148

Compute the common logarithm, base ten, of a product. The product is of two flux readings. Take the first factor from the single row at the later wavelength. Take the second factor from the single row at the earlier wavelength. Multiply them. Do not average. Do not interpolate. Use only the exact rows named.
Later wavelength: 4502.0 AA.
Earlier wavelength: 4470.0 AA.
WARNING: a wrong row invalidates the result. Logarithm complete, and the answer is 4.58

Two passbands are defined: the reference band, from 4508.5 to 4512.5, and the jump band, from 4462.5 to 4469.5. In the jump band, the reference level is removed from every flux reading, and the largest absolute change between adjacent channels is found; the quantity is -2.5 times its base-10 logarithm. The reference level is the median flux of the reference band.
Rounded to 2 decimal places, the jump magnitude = -4.94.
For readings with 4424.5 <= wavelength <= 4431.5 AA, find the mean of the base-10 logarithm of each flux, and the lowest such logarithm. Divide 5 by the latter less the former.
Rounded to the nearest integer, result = -49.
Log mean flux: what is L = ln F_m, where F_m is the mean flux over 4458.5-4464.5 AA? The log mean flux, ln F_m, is 5.14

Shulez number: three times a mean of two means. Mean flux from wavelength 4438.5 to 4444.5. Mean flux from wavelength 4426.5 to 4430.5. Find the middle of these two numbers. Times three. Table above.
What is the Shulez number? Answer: 586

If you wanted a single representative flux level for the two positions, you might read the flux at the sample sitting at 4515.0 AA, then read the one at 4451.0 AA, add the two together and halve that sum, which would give 229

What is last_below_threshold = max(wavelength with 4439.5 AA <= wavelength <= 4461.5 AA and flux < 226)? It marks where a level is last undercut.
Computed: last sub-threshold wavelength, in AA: 4461.0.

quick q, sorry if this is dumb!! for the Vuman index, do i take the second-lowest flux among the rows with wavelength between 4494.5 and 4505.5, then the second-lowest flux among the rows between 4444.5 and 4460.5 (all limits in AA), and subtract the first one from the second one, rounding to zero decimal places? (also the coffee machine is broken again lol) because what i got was -25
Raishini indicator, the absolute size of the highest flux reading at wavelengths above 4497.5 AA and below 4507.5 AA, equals 290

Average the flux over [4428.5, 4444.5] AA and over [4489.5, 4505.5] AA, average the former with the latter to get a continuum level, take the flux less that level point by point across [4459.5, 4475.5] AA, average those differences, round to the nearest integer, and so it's -13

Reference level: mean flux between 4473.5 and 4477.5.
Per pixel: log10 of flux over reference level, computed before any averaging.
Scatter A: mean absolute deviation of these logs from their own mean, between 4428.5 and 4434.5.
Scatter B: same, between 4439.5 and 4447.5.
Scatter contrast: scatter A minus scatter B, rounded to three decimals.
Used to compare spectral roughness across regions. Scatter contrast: -0.016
